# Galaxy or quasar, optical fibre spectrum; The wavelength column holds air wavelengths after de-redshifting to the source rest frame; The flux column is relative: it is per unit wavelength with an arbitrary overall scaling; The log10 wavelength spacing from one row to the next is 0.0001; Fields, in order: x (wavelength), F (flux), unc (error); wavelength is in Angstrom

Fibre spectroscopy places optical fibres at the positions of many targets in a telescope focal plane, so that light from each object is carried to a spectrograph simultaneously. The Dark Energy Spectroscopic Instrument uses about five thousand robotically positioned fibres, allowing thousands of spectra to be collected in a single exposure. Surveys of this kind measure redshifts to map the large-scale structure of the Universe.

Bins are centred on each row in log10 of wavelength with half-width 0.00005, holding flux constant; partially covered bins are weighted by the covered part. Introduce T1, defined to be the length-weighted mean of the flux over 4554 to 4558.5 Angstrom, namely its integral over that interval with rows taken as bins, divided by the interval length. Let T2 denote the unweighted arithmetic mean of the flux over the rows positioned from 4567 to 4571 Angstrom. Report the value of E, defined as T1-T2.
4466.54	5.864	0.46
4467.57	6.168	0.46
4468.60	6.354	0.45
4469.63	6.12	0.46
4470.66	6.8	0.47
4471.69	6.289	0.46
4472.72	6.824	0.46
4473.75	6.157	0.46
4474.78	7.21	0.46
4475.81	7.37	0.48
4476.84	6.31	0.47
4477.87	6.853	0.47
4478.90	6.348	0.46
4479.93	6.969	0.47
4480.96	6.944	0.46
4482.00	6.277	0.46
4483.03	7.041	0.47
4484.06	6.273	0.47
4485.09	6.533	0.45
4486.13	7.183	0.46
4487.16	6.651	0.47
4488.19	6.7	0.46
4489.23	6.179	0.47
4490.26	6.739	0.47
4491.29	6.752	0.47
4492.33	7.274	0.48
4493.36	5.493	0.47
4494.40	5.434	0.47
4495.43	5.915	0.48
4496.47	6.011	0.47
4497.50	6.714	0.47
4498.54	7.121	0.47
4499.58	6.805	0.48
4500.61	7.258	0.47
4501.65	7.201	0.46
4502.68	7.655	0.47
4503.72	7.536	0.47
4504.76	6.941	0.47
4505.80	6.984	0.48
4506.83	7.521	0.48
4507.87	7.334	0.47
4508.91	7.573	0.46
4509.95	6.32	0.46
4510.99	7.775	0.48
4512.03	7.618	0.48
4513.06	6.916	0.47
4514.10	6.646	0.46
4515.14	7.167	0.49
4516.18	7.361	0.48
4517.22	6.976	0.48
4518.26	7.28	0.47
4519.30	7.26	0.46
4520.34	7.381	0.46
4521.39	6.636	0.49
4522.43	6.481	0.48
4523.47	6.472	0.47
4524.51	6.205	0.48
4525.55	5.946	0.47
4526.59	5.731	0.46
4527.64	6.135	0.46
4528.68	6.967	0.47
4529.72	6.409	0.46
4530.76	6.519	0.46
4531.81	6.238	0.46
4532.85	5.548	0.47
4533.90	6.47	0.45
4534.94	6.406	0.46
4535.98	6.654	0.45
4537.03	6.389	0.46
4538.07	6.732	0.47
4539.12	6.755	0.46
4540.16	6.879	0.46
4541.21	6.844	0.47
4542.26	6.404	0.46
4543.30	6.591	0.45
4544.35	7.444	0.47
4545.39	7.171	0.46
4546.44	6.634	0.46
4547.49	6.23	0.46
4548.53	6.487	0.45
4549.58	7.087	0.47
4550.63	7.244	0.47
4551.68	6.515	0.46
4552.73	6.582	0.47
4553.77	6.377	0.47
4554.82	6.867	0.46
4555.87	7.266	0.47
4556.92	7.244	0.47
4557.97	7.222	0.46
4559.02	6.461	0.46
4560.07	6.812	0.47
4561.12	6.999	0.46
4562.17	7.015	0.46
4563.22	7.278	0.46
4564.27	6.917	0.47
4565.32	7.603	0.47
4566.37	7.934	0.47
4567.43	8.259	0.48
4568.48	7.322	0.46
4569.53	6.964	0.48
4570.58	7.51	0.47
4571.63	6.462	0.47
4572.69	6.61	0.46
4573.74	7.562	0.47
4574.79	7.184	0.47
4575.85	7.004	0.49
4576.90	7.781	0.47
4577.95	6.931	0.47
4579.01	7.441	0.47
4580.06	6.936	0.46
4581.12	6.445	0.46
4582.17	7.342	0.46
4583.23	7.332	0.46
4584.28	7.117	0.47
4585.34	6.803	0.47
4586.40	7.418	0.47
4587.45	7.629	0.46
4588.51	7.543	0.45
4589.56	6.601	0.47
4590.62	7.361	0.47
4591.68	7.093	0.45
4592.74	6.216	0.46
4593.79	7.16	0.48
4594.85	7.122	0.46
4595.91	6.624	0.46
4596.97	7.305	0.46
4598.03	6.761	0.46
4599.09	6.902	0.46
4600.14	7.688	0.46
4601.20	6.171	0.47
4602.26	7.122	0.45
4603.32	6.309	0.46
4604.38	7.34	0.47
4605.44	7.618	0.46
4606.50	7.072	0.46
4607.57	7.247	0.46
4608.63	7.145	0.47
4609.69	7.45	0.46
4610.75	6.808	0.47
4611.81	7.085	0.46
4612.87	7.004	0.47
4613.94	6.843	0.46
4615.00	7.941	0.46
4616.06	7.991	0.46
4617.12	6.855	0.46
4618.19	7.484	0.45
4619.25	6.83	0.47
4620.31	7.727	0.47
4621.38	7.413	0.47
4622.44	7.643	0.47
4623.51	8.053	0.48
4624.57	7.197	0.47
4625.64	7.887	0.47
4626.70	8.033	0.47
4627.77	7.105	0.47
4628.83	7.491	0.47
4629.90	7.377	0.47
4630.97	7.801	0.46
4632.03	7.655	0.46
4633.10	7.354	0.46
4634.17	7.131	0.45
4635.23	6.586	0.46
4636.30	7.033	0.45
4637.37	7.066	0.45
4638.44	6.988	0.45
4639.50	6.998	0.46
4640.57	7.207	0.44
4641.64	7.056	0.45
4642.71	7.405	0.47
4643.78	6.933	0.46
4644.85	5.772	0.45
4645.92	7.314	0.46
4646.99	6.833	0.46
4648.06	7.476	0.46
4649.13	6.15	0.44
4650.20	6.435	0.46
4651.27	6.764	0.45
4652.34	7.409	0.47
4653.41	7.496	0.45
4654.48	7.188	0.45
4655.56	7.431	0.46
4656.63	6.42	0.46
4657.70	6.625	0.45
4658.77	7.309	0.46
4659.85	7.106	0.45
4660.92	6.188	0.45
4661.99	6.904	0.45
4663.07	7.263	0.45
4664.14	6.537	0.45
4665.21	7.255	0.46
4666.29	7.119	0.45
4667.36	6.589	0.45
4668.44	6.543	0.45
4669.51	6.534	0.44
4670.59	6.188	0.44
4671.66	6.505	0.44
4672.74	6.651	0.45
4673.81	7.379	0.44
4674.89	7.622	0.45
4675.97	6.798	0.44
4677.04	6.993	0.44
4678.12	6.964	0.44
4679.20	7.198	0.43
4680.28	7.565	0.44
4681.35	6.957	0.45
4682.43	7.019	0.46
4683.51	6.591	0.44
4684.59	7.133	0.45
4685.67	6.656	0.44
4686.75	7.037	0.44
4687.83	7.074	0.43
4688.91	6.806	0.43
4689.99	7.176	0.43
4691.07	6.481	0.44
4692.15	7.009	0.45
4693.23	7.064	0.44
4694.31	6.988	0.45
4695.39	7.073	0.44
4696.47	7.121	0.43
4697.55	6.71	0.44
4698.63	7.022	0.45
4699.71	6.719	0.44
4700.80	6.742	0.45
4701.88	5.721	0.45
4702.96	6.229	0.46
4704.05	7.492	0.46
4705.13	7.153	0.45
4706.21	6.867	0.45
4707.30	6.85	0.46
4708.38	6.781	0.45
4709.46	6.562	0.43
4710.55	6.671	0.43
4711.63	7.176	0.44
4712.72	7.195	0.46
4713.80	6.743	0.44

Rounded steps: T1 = 7.09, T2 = 7.51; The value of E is -0.42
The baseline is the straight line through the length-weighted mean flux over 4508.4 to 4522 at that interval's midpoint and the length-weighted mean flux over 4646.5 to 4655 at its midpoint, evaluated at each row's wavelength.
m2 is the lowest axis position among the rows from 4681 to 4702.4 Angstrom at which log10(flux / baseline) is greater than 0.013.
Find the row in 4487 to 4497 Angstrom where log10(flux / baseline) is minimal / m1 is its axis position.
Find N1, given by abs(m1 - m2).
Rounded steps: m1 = 4494.40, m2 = 4689.99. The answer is 195.6 Angstrom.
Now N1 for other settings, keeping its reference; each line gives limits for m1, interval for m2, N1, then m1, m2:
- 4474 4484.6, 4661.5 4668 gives 179.0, 4484.06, 4663.07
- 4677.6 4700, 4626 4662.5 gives 64.4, 4691.07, 4626.70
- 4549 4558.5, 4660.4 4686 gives 109.3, 4553.77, 4663.07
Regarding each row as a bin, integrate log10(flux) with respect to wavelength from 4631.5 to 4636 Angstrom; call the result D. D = 3.85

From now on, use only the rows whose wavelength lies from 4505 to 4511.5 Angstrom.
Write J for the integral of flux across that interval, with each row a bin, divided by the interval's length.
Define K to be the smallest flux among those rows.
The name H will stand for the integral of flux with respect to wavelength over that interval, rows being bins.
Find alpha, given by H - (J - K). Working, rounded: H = 47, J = 7.2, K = 6.32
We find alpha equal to 46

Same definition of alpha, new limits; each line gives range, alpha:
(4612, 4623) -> 80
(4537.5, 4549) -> 77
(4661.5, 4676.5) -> 102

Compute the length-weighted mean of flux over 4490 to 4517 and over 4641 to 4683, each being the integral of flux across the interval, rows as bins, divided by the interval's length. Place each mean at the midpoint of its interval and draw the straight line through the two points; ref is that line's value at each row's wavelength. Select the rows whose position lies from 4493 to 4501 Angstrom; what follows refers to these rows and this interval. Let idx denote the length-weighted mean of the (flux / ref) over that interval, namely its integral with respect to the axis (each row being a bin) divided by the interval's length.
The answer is 0.92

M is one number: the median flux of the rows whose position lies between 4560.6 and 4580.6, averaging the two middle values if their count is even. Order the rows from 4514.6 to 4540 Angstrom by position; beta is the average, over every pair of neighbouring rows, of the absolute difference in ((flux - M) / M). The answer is 0.045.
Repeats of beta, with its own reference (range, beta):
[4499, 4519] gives 0.061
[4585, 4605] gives 0.091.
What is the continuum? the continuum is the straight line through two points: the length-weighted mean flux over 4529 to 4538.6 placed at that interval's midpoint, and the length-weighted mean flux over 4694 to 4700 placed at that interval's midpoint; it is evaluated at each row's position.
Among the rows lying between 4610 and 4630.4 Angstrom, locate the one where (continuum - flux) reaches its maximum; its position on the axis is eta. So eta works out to 4619.25 Angstrom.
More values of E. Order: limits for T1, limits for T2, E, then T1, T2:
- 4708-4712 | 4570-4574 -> -0.25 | 6.79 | 7.04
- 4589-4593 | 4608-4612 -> -0.26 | 6.86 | 7.12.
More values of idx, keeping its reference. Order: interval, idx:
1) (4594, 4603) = 1.00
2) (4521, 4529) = 0.91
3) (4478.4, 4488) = 0.97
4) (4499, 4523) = 1.03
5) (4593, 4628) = 1.04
